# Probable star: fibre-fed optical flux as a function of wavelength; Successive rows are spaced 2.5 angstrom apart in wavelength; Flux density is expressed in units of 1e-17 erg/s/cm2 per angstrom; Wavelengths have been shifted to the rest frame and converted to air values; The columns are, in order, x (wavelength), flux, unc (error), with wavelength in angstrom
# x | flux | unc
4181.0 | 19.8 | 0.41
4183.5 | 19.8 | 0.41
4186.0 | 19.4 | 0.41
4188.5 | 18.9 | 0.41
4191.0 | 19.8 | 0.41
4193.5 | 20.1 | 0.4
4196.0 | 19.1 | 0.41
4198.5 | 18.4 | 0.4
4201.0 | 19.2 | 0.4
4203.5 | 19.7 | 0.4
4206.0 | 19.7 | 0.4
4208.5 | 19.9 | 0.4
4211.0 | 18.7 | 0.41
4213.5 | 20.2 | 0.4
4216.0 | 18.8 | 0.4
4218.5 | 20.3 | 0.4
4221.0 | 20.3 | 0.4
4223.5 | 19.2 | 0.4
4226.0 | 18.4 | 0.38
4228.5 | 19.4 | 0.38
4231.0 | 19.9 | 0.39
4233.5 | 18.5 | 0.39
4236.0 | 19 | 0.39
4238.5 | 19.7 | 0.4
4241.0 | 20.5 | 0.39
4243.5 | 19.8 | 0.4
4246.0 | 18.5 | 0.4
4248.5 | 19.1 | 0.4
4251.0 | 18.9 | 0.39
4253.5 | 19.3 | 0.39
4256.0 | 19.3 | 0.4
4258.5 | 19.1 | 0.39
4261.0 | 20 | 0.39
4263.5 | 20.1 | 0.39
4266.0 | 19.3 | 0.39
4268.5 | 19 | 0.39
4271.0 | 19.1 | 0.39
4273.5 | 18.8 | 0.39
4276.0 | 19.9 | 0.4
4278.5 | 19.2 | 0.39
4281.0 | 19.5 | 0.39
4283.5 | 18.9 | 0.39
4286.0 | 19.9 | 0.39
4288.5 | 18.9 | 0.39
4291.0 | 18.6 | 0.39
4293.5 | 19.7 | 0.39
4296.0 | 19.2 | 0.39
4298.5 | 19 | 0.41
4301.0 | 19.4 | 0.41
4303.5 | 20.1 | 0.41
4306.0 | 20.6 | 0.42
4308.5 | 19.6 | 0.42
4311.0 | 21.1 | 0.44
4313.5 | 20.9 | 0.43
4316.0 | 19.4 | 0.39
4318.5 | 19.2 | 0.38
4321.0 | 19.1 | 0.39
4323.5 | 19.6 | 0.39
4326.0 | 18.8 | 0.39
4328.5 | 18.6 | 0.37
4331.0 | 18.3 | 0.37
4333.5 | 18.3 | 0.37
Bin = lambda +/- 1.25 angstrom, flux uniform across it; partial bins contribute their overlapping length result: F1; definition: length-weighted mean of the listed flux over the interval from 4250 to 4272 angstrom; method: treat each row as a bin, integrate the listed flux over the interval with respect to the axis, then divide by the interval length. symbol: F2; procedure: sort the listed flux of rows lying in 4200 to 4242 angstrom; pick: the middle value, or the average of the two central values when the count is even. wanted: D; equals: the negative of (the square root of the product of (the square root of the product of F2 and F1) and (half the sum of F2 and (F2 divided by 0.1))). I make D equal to -46.0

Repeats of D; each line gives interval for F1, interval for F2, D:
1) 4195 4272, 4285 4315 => -45.9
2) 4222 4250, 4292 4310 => -45.8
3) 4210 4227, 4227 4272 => -45.3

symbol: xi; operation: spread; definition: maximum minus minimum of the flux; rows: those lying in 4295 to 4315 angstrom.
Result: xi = 2.1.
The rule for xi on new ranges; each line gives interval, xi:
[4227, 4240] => 1.4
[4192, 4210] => 1.7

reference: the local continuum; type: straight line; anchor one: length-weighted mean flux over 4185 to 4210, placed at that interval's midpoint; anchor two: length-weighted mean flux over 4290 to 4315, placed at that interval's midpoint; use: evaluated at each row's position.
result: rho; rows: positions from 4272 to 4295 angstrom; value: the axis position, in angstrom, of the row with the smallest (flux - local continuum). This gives 4291.0 angstrom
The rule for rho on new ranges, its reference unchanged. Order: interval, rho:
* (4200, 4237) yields 4226.0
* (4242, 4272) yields 4246.0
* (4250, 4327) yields 4291.0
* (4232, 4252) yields 4246.0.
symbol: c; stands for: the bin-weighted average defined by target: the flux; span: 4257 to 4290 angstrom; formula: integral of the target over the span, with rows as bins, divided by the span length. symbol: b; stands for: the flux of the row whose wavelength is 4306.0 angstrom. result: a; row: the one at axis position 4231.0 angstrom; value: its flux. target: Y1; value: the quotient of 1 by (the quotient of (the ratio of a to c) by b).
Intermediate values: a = 19.9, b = 20.6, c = 19.4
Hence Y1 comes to 20.0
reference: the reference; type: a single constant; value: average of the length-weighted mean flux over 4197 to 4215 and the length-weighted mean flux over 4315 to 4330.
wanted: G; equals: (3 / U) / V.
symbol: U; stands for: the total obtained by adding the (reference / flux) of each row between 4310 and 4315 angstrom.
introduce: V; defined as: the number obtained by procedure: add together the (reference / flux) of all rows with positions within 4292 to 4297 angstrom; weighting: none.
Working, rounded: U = 1.83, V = 1.98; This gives 0.83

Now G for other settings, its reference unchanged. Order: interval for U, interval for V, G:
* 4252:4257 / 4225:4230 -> 0.74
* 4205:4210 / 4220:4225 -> 0.79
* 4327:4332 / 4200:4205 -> 0.73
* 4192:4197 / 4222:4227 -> 0.75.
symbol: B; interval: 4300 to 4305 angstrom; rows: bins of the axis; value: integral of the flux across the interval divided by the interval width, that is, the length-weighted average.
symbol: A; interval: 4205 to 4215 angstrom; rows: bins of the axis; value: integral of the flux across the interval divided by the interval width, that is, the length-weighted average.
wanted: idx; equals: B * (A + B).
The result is 781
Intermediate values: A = 19.6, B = 19.8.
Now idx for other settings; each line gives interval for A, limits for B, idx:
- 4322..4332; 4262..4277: 740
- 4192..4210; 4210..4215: 757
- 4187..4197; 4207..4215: 765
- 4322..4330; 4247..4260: 730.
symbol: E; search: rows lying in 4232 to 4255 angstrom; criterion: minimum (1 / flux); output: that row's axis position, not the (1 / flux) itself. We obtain 4241.0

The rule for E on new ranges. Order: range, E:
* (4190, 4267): 4241.0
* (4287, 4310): 4306.0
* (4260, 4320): 4311.0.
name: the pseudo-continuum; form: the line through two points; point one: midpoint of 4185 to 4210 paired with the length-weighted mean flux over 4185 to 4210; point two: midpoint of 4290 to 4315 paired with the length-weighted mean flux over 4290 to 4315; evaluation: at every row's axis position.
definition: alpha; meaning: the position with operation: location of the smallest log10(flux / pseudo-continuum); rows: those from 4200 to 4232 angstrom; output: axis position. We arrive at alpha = 4226.0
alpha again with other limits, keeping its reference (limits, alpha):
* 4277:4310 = 4291.0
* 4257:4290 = 4273.5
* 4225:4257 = 4226.0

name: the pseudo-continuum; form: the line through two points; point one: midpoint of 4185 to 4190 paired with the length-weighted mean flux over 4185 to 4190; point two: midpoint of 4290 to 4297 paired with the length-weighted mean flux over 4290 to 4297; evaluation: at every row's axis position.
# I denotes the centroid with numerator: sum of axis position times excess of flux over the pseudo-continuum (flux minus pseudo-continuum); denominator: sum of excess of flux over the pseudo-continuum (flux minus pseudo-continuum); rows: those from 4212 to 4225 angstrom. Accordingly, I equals 4218.1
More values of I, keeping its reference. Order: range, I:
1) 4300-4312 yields 4307.5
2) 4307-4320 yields 4312.0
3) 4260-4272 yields 4261.4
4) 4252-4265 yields 4261.5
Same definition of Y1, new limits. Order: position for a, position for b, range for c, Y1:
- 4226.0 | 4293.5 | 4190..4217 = 20.8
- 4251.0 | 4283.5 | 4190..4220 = 19.5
